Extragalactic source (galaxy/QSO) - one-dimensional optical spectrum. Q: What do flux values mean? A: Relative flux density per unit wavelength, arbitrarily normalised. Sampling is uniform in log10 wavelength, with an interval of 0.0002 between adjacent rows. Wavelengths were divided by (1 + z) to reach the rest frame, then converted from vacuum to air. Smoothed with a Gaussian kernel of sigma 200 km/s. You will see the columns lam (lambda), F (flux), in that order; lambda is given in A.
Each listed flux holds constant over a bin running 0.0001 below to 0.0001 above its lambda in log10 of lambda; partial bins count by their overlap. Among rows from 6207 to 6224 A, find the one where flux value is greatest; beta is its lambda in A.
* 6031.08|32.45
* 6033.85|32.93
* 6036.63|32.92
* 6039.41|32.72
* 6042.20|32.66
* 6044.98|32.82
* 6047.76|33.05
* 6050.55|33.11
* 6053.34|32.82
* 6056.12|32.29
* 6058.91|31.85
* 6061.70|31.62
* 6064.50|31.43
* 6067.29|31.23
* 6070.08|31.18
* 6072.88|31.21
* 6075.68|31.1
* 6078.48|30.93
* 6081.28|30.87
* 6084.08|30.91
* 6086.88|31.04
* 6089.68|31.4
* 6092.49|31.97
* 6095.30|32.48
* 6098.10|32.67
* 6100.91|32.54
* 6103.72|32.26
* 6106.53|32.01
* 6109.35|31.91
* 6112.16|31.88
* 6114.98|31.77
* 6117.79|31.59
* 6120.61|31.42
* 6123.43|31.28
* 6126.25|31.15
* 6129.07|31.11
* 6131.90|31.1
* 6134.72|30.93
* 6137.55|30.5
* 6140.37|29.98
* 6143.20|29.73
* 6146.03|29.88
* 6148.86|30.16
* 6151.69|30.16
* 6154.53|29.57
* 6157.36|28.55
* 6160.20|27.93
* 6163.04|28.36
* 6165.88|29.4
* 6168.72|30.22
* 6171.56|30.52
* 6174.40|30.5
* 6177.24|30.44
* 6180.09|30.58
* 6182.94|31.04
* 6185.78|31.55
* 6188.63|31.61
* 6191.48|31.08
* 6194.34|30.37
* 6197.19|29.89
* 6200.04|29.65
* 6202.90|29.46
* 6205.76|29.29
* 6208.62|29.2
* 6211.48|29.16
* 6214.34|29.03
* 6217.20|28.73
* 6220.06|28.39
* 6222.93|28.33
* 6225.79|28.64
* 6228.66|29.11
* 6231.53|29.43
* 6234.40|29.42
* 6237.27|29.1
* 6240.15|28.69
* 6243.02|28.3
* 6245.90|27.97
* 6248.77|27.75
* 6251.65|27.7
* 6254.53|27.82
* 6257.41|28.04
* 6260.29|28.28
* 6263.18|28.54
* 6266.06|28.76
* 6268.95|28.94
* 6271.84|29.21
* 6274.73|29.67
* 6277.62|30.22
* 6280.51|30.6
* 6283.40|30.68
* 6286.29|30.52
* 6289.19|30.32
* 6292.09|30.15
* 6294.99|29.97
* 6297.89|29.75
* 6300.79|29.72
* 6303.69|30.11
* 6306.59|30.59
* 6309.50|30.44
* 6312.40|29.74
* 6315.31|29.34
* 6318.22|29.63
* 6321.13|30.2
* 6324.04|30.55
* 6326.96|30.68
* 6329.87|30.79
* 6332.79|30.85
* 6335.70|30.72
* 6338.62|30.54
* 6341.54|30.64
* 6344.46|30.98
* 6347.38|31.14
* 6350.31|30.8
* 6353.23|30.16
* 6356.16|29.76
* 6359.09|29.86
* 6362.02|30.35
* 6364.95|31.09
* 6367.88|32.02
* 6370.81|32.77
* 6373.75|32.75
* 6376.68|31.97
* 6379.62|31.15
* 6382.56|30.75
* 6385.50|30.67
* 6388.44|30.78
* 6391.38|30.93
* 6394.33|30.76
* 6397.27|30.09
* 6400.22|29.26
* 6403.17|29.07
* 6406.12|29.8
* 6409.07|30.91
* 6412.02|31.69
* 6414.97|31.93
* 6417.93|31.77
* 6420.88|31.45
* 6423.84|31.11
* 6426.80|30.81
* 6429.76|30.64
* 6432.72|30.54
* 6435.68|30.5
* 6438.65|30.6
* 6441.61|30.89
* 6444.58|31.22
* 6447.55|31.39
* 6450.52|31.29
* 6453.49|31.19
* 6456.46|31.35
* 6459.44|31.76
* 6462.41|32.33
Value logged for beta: 6208.62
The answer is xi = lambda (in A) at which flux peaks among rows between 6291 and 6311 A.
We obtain 6306.59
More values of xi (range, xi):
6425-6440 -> 6426.80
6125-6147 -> 6126.25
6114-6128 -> 6114.98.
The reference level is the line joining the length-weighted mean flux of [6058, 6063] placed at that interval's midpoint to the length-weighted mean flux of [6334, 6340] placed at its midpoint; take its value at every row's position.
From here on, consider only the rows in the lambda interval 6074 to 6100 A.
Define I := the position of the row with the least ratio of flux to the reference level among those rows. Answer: 6081.28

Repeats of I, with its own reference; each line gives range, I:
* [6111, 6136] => 6134.72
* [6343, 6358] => 6356.16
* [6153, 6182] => 6160.20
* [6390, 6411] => 6403.17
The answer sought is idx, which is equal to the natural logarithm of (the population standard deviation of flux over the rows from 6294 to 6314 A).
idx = -1.12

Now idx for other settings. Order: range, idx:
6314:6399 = -0.24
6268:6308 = -0.68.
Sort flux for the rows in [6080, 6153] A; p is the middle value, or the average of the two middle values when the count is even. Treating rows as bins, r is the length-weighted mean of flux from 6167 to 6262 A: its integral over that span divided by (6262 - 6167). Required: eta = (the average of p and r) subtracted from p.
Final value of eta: 0.9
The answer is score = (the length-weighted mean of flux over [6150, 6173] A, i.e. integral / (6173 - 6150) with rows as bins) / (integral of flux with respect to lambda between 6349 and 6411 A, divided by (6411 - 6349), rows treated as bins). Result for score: 0.95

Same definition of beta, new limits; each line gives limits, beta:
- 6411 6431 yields 6414.97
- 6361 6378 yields 6370.81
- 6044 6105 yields 6050.55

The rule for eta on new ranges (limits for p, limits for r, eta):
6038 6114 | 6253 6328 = 1.1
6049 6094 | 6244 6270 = 1.6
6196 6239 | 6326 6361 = -0.7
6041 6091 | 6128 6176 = 0.8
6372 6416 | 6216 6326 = 0.7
